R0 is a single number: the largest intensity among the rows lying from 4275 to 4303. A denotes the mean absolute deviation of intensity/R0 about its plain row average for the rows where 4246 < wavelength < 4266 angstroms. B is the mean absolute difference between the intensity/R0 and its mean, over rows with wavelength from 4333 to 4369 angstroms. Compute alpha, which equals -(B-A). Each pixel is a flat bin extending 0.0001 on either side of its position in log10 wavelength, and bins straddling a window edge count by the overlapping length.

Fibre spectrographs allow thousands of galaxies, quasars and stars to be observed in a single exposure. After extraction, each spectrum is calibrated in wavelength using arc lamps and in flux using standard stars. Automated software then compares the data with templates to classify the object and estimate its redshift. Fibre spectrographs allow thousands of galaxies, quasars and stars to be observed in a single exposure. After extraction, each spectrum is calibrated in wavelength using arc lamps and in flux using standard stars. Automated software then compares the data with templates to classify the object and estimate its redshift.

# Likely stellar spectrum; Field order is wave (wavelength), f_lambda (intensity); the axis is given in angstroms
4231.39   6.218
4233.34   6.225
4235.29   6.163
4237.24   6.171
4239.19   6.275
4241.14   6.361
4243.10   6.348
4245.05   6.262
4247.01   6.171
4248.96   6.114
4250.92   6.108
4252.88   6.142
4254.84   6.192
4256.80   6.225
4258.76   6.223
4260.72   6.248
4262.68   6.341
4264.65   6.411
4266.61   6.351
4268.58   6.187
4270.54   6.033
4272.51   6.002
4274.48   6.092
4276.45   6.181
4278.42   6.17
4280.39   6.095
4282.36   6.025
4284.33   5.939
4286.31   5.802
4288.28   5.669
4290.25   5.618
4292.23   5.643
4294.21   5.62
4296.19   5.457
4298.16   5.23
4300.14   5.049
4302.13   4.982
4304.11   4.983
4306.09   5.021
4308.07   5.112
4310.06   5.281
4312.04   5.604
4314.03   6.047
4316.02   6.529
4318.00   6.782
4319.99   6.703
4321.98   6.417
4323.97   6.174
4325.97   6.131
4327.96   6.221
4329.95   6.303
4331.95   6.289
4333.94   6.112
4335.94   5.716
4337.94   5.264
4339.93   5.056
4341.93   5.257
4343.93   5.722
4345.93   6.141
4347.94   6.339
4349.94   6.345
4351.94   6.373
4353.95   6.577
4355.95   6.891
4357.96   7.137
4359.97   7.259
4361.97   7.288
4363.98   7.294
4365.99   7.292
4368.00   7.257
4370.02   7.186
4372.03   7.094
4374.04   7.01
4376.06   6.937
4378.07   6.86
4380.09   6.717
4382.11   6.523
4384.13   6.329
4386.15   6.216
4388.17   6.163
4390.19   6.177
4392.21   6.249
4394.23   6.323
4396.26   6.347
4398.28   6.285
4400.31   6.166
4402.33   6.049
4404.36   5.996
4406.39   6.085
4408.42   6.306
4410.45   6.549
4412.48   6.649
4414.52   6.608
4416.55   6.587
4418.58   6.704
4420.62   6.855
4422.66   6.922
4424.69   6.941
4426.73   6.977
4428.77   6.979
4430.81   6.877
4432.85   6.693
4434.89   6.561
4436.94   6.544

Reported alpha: -0.09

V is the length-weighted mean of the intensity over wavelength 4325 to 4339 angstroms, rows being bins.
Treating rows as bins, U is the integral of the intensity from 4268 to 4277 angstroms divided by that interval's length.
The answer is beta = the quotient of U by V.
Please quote 1.01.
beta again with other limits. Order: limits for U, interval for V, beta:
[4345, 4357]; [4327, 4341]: 1.10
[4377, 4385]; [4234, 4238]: 1.07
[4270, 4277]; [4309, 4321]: 0.99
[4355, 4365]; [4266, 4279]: 1.17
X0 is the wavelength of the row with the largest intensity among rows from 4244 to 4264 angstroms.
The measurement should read 4262.68 angstroms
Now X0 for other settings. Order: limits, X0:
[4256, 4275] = 4264.65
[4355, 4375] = 4363.98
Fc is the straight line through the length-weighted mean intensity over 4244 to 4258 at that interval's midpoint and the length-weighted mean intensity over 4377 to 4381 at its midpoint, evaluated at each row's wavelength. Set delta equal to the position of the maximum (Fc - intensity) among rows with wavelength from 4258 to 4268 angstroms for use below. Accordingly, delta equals 4258.76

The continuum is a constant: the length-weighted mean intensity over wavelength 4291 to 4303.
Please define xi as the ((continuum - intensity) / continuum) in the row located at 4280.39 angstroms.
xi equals -0.14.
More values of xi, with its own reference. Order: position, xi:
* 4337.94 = 0.01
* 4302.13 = 0.07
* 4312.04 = -0.05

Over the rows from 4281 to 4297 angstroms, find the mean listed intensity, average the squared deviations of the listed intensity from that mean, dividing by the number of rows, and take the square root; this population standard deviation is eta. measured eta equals 0.18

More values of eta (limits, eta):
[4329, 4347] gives 0.45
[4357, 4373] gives 0.07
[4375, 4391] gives 0.29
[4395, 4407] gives 0.13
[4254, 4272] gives 0.11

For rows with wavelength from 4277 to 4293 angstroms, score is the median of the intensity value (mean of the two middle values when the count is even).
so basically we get 5.9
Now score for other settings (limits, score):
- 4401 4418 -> 6.4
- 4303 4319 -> 5.4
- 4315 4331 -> 6.4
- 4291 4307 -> 5.1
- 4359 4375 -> 7.3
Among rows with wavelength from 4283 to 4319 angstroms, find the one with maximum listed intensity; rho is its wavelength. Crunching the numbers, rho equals 4318.00 angstroms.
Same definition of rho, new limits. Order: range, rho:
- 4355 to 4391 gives 4363.98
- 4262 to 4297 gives 4264.65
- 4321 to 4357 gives 4355.95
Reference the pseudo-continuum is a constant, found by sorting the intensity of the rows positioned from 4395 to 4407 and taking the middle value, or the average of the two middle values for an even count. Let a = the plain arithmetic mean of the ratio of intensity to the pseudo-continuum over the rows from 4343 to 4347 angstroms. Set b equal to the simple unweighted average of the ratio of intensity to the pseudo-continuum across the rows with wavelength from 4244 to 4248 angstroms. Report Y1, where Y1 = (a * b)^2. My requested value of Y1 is 0.97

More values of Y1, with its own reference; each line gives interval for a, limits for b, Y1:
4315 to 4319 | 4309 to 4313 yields 0.93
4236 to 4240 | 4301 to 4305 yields 0.68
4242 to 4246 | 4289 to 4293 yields 0.90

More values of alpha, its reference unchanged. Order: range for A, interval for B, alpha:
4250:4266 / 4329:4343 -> -0.06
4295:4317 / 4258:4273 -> 0.04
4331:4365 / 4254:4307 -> 0.03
